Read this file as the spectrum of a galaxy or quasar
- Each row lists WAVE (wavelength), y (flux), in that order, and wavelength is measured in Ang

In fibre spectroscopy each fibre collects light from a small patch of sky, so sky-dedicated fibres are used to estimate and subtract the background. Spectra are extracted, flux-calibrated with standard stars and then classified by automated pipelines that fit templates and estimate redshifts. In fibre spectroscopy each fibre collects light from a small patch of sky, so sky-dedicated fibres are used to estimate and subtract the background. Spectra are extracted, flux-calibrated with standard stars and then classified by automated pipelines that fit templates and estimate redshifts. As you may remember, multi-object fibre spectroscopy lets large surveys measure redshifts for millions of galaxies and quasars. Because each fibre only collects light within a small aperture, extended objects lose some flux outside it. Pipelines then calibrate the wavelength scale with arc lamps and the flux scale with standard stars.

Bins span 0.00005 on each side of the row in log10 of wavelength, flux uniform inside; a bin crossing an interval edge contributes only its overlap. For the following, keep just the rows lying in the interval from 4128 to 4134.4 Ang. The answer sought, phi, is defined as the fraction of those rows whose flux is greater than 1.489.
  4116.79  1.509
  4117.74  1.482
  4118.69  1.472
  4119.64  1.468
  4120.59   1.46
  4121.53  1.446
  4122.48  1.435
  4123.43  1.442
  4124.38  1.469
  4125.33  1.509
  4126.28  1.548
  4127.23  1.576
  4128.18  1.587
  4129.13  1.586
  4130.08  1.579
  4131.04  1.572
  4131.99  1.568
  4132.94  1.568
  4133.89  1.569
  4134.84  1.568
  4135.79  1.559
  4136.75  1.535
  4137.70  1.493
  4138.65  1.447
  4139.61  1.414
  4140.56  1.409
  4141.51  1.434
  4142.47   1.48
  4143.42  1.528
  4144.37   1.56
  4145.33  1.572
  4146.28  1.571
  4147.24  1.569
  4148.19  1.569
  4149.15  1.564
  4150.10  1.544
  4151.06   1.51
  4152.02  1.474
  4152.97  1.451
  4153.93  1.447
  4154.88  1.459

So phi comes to 1.0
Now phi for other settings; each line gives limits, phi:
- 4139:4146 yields 0.4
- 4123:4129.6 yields 0.7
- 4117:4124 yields 0.0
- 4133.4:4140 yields 0.7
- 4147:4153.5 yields 0.7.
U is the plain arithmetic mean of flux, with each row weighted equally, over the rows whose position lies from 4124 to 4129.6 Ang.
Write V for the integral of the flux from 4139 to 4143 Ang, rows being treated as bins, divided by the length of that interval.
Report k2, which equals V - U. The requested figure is -0.111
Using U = 1.55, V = 1.44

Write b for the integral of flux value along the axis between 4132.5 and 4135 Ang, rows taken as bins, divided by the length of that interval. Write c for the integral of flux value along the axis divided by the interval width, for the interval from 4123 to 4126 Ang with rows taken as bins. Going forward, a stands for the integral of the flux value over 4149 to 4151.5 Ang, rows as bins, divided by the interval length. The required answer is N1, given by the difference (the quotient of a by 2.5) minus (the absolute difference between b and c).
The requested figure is 0.523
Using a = 1.54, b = 1.57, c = 1.48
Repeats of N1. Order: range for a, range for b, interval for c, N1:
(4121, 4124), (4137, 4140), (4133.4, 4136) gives 0.467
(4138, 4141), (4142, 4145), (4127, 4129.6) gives 0.513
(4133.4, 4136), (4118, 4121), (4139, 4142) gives 0.579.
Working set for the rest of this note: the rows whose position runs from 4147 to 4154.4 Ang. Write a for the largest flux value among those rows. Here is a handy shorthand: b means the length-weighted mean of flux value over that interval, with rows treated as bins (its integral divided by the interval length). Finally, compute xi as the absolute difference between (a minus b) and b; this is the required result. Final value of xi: 1.46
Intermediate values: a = 1.569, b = 1.51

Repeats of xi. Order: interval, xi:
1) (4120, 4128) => 1.40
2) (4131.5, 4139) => 1.51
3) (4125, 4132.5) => 1.54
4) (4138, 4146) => 1.40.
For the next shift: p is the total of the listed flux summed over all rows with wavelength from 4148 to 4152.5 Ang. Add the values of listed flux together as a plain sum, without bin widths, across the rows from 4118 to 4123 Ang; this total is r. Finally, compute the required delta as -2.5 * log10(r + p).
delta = -2.94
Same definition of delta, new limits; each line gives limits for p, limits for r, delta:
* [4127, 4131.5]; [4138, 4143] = -2.95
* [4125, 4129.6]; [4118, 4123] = -2.95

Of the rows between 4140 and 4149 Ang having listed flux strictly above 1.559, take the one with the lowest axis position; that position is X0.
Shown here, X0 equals 4144.37 Ang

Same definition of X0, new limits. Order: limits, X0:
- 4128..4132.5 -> 4128.18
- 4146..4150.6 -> 4146.28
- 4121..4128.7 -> 4127.23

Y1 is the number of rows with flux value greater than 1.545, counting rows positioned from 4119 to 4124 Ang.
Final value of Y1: 0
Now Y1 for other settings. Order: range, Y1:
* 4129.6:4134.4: 5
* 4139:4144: 0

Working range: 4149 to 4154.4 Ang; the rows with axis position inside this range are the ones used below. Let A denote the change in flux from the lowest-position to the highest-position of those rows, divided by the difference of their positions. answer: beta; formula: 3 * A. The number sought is -0.07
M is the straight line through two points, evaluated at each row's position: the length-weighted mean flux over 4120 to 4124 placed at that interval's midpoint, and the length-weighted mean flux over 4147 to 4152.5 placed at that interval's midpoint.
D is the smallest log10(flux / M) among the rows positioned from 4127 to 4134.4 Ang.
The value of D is 0.023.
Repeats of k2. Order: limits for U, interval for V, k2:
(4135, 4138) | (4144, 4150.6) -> 0.034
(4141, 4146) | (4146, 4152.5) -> 0.027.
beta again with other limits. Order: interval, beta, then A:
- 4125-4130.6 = 0.04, 0.01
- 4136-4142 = -0.06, -0.02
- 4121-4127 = 0.06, 0.02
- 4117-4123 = -0.03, -0.01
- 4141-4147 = 0.09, 0.03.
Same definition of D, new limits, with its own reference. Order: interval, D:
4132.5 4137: 0.011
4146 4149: 0.010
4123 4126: -0.003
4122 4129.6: -0.005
